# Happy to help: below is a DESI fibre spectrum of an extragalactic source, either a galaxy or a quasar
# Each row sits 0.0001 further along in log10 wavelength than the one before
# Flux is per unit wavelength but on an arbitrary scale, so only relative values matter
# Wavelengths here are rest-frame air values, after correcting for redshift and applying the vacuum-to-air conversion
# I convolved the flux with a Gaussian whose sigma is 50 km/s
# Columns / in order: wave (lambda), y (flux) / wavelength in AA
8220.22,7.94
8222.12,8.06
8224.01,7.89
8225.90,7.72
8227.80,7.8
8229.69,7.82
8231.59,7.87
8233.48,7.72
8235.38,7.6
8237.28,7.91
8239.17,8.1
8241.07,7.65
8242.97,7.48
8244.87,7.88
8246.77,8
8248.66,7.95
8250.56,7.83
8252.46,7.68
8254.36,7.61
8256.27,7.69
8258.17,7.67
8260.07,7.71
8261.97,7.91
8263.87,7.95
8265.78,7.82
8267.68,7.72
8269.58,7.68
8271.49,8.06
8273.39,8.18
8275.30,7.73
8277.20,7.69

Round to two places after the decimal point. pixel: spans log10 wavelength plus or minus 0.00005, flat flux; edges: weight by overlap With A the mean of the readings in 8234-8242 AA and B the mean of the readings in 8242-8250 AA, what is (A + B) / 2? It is 7.82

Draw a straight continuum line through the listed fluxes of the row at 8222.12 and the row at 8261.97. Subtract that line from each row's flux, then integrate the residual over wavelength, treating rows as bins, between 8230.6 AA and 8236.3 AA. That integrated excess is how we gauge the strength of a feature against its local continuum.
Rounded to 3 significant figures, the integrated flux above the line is -1.63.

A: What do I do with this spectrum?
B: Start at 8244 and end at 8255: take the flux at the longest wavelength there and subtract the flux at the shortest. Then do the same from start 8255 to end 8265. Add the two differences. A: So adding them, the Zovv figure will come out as 0.0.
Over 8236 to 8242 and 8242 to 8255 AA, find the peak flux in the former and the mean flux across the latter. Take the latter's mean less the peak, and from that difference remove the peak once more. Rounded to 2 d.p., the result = -8.42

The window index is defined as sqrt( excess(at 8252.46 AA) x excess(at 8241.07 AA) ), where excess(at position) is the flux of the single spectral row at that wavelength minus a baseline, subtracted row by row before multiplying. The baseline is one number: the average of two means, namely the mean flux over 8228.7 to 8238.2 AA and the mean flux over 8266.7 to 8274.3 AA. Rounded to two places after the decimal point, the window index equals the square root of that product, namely 0.18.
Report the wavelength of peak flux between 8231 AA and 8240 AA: 8239.17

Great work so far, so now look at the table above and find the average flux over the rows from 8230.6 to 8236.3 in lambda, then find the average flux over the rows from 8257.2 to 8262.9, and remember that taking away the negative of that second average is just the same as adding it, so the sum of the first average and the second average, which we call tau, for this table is 15.5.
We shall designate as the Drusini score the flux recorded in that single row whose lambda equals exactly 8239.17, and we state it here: 8.1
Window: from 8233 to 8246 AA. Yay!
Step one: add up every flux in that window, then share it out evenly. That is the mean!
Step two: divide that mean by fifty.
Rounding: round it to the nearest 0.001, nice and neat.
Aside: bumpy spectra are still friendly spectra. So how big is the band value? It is 0.155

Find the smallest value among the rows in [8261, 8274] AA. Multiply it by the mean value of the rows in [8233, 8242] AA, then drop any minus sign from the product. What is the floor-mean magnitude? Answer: 59.9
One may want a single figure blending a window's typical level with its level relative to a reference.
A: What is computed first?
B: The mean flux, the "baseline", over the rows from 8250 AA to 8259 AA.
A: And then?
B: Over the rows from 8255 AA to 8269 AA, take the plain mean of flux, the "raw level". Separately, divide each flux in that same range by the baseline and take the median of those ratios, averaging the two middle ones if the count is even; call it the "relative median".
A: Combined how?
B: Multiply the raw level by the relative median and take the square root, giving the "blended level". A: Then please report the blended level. 2.79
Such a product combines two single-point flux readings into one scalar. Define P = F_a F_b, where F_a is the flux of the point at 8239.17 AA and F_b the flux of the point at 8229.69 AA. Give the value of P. 63.3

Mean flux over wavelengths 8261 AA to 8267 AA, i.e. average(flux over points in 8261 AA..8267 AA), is 7.89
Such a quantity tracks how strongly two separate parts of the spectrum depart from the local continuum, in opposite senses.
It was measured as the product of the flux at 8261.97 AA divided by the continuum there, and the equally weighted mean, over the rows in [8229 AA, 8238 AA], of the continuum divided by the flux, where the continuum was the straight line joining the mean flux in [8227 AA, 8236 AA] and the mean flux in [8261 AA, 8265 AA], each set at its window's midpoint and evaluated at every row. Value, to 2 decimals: 1.00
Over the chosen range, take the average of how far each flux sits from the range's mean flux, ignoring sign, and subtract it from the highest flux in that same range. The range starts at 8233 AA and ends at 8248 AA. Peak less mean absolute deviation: 7.92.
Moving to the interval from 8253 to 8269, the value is 7.85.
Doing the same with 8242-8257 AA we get 7.85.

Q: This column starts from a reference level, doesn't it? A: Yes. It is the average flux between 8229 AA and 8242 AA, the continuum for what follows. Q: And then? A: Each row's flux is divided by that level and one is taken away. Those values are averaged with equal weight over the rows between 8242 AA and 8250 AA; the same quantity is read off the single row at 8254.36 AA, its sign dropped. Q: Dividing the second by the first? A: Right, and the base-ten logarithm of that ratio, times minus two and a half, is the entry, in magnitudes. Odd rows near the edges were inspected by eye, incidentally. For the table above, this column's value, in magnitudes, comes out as -3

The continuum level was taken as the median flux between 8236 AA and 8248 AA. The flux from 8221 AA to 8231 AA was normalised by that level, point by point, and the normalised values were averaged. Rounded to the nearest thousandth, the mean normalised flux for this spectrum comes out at 0.995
